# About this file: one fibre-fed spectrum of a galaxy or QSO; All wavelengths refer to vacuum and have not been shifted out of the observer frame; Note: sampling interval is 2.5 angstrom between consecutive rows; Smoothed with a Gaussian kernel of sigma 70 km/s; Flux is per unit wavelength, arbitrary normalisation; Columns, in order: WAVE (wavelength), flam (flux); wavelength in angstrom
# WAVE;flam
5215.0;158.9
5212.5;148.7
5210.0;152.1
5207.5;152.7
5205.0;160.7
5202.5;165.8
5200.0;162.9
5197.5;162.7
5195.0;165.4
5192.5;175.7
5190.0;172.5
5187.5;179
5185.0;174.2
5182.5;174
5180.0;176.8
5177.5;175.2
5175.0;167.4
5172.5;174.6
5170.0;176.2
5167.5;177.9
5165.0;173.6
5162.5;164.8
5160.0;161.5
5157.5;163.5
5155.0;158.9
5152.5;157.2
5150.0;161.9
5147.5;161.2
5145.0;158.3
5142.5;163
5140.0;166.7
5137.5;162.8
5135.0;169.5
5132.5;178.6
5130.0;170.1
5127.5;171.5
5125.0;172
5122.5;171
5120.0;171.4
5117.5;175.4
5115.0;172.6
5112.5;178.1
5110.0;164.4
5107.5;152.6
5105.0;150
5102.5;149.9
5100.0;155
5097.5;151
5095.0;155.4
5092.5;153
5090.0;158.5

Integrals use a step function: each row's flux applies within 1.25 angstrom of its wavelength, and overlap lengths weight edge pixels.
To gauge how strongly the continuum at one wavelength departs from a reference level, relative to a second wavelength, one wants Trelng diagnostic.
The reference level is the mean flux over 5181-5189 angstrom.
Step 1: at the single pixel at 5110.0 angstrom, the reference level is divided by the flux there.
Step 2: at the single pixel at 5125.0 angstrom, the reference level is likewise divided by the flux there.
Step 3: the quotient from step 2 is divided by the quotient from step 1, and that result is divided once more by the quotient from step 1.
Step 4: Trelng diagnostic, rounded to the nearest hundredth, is 0.89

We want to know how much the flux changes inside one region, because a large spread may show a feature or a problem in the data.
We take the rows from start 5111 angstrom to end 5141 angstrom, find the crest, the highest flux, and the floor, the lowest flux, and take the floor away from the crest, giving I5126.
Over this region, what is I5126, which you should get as 15.8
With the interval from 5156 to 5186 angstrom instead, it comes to 16.4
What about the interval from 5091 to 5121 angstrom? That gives 28.2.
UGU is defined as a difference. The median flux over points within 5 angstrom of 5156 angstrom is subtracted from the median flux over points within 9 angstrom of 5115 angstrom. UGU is 11.2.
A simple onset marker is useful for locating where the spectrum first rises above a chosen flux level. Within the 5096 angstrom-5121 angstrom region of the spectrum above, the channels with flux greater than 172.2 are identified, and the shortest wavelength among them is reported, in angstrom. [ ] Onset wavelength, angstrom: 5112.5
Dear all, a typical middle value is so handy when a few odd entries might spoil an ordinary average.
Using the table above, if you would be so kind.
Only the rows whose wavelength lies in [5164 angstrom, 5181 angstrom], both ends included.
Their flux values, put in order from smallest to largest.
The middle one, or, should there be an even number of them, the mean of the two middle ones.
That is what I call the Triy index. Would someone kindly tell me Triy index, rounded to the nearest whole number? 175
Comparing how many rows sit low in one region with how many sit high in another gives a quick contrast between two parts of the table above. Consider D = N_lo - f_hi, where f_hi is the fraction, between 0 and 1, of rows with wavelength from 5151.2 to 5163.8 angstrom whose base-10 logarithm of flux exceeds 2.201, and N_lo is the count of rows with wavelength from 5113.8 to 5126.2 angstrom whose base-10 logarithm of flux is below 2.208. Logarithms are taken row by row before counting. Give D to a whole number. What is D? -1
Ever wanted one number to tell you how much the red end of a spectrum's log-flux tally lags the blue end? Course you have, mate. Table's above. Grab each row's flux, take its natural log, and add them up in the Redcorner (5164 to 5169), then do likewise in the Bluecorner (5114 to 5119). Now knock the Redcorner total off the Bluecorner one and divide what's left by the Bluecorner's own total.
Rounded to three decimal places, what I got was -0.002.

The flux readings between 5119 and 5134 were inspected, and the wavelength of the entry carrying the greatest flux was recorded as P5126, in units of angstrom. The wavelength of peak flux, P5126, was 5132.5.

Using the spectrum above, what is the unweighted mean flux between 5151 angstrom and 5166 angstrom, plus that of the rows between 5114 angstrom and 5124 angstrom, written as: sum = 336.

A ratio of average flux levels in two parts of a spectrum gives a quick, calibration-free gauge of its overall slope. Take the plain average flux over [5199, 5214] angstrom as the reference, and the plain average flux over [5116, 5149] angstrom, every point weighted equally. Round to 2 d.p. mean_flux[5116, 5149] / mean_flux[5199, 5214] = 1.07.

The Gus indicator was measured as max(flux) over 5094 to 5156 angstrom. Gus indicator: 178.6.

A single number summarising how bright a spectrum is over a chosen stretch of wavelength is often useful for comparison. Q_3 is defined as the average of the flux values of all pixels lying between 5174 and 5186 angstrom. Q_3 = 174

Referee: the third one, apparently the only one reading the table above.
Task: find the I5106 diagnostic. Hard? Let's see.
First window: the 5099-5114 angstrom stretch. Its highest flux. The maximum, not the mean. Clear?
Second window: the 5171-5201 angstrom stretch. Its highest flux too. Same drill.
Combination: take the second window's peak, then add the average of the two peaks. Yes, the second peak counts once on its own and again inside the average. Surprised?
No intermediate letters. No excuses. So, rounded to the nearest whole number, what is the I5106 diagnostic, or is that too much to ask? 358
